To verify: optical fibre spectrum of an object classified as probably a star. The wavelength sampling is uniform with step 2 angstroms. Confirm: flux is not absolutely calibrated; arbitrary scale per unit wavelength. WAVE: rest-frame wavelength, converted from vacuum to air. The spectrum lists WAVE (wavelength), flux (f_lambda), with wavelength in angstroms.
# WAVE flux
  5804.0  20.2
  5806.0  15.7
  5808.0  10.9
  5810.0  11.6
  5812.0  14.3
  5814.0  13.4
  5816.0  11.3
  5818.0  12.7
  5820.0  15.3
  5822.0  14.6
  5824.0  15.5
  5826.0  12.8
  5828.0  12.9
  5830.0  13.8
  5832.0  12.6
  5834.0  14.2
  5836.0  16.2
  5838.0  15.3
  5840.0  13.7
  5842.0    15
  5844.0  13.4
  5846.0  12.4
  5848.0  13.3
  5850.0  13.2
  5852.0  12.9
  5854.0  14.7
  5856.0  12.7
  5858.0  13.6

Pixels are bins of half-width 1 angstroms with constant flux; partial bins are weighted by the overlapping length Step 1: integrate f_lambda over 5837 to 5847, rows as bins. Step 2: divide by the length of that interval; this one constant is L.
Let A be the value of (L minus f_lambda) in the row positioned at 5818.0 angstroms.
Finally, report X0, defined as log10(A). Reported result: 0.10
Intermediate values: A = 1.3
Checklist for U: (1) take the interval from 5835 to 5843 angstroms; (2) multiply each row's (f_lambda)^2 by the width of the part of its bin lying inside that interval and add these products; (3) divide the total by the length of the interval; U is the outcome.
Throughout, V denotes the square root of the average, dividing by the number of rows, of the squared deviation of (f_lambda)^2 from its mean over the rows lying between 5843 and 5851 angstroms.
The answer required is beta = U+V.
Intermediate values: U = 227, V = 10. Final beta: 237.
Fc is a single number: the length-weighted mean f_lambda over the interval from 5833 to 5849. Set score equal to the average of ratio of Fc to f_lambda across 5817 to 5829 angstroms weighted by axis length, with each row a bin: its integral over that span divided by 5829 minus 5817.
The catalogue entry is 1.02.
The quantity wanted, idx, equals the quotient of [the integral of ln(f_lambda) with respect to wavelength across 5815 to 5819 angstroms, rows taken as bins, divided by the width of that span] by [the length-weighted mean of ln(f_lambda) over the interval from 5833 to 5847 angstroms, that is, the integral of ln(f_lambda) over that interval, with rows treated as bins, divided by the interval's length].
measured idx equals 0.93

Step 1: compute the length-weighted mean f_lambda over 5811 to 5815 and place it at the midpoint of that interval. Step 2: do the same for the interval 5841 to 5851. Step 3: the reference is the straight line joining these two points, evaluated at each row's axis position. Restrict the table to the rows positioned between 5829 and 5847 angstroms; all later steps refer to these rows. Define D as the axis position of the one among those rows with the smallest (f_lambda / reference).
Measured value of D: 5846.0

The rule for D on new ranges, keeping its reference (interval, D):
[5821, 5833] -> 5832.0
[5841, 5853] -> 5846.0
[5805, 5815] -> 5808.0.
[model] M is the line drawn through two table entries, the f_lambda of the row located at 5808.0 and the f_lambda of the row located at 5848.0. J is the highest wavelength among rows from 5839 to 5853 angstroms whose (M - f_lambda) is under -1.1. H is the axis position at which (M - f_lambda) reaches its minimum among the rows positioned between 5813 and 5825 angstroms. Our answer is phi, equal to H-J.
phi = -22 angstroms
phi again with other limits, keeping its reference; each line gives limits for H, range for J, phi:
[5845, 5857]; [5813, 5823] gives 32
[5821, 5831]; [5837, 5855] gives -18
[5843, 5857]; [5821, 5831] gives 24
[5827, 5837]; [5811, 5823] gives 14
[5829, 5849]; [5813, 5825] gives 12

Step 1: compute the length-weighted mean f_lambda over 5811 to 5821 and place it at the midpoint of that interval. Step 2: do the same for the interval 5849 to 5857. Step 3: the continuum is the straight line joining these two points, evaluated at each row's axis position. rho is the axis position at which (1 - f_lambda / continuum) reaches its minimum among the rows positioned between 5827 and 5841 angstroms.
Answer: 5836.0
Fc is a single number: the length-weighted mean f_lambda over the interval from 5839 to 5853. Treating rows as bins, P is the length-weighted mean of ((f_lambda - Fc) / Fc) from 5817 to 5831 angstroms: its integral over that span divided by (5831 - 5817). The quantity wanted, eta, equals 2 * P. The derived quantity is 0.08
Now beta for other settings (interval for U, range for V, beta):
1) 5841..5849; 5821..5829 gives 216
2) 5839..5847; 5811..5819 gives 214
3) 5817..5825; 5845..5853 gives 221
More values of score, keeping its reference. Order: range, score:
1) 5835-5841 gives 0.95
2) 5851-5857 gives 1.06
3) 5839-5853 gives 1.06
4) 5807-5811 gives 1.26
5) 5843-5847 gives 1.10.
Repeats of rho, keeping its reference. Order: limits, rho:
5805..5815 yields 5806.0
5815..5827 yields 5824.0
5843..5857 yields 5854.0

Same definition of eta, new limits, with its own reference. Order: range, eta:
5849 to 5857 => -0.01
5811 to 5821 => 0.00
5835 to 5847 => 0.14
